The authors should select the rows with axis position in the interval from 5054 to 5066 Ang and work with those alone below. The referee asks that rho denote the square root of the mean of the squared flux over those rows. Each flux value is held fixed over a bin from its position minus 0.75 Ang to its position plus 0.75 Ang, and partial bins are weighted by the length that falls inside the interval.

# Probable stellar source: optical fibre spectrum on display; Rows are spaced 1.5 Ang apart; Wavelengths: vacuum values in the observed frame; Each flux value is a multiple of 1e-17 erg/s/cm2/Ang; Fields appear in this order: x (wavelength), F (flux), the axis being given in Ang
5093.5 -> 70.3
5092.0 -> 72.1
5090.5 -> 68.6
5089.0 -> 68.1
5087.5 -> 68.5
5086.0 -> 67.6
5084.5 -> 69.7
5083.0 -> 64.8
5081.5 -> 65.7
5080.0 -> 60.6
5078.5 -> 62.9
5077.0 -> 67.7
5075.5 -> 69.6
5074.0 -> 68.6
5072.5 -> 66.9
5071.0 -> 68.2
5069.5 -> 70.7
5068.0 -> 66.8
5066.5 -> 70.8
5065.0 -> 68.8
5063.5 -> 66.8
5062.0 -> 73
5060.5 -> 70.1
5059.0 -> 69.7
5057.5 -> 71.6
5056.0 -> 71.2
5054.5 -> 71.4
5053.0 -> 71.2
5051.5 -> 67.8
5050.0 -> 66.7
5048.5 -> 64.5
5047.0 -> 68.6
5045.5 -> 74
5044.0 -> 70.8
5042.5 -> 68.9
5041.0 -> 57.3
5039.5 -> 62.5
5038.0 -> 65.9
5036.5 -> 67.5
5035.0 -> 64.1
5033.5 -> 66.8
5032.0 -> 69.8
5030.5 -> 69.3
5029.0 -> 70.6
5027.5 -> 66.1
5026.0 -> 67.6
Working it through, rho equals 70.3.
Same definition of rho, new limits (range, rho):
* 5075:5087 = 66.1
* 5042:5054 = 69.1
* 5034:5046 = 66.6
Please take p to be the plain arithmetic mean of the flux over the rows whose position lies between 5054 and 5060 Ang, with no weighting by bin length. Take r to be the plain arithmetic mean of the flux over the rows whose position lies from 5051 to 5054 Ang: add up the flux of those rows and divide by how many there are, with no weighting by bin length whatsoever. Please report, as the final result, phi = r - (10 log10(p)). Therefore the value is 51.0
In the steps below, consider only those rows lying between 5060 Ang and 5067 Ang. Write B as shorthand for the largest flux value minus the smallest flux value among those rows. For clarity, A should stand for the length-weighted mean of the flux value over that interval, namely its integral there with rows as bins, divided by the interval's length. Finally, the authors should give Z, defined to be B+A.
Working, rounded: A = 69.9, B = 6.2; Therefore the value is 76.1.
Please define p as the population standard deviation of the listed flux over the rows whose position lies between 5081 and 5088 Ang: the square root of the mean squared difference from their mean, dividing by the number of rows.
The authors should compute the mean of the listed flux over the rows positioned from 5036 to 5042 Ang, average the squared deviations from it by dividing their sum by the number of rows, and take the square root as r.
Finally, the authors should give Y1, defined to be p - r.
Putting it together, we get -2.1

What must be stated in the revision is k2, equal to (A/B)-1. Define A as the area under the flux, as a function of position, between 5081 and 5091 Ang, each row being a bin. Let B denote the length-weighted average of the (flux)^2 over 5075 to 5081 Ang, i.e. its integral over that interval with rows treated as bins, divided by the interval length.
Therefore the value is -0.841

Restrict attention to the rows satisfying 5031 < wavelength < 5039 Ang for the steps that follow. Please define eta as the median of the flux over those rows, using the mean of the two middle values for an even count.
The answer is 66.8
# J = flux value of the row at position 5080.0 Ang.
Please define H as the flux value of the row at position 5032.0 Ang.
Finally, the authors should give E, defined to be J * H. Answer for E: 4230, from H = 69.8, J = 60.6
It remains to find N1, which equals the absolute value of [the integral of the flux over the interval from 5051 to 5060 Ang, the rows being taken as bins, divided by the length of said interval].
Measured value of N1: 71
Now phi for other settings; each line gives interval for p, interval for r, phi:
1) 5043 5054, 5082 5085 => 48.9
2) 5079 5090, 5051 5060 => 52.3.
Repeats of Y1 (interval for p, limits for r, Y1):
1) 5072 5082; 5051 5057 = 1.5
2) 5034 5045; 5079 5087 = 1.1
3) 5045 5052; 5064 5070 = 1.5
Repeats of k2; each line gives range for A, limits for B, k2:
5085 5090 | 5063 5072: -0.928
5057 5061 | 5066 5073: -0.940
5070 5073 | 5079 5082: -0.949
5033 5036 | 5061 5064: -0.960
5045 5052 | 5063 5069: -0.898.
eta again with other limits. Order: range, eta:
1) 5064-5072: 68.8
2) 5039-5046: 68.9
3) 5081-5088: 67.6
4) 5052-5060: 71.2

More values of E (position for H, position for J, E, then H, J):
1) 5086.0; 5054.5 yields 4827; 67.6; 71.4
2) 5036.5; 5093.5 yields 4745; 67.5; 70.3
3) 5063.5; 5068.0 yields 4462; 66.8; 66.8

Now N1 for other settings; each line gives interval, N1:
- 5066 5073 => 69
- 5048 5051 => 66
